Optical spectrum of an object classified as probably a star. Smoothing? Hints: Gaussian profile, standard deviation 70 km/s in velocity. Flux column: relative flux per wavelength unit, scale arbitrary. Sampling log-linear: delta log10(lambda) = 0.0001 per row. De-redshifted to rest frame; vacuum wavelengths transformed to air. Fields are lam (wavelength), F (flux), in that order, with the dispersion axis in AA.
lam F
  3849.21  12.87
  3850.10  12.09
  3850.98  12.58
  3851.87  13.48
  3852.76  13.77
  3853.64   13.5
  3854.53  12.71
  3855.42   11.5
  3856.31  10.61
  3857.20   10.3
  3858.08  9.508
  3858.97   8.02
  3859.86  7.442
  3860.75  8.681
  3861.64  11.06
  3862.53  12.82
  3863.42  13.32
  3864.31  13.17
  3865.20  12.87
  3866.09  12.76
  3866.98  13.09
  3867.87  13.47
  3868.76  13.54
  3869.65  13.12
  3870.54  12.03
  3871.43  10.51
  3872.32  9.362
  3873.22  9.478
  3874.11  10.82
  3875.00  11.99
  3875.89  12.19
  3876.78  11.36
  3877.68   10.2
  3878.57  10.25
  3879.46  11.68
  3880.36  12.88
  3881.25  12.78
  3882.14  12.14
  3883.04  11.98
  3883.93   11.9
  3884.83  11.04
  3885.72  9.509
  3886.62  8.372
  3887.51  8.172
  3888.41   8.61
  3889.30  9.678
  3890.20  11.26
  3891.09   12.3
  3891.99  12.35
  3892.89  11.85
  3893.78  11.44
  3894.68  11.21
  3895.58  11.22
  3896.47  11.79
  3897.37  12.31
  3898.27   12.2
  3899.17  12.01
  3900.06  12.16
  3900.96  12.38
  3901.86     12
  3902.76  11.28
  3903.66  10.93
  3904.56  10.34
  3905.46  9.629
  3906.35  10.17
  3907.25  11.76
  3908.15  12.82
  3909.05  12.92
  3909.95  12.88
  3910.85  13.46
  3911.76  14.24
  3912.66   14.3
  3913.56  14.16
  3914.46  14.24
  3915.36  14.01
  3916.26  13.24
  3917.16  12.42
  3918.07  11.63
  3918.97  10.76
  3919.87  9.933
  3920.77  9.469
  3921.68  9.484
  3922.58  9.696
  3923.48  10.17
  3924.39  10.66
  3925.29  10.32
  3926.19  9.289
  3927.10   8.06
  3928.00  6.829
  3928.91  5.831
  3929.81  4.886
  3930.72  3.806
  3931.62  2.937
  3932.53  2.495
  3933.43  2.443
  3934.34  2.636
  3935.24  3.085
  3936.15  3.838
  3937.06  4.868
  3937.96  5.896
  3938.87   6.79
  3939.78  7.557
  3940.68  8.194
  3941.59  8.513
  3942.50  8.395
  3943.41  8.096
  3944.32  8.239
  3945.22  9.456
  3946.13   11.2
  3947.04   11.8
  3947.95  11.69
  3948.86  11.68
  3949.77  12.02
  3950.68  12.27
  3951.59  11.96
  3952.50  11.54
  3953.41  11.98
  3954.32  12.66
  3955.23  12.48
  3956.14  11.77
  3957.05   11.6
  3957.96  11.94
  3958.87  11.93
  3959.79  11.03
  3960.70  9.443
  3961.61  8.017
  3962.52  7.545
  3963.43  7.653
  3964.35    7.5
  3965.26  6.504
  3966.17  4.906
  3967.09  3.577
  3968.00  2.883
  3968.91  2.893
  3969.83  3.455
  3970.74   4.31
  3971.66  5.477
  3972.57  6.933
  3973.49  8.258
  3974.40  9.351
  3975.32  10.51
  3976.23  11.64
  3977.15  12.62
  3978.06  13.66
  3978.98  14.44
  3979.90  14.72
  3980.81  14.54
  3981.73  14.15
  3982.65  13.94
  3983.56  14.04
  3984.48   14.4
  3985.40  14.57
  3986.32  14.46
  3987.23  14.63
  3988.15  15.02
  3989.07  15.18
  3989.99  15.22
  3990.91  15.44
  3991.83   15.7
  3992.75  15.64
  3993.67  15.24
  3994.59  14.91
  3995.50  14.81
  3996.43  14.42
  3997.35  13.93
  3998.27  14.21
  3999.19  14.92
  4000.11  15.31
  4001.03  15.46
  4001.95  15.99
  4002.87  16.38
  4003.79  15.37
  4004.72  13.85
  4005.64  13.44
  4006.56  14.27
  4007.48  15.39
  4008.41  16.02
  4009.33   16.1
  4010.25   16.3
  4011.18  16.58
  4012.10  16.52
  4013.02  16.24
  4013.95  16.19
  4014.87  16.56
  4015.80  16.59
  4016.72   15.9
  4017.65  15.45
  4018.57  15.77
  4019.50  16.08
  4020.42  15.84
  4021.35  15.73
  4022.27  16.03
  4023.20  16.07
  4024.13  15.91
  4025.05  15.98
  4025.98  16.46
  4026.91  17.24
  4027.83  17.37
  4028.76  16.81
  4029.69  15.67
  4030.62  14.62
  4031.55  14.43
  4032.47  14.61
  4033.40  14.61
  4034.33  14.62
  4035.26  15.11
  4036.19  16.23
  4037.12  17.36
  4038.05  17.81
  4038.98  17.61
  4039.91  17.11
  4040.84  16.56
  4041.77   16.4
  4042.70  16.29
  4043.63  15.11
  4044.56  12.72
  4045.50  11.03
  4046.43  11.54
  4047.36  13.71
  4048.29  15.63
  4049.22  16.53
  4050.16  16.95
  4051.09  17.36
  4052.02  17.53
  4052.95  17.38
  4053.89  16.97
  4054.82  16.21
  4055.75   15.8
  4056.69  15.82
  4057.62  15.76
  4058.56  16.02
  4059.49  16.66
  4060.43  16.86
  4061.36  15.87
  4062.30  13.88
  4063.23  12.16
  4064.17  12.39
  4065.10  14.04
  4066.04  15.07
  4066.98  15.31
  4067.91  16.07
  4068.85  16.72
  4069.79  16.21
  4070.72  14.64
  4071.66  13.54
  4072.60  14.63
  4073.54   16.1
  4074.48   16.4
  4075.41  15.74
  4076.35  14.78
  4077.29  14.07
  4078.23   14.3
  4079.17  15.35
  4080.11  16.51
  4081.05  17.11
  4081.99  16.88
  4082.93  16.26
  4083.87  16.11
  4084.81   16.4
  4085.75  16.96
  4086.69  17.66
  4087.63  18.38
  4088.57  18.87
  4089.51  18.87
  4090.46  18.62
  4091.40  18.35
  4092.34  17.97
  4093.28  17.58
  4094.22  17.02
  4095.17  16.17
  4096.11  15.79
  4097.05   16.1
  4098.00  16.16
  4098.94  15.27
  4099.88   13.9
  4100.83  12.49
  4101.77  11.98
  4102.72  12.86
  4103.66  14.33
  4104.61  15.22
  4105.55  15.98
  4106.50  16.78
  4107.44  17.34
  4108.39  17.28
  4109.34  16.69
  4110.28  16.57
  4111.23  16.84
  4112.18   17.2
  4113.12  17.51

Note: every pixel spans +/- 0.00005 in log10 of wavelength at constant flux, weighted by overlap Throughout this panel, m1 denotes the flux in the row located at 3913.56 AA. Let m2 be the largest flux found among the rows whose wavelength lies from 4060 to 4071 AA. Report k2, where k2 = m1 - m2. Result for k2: -3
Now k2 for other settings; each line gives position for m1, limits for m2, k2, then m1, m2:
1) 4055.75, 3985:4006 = -1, 15.8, 16.38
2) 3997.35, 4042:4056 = -4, 13.93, 17.53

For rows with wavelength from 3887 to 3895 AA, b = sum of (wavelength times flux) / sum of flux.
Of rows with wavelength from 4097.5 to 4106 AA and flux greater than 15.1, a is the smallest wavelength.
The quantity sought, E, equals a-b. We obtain 206.7 AA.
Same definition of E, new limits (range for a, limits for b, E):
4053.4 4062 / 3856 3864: 193.8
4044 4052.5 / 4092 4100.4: -47.7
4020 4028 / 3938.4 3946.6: 77.6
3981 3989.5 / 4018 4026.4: -33.2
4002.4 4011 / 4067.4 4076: -68.8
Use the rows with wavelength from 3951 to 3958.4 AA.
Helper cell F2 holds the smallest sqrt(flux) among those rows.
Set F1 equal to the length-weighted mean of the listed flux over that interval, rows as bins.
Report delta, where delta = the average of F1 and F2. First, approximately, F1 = 12.0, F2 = 3.4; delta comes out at 7.7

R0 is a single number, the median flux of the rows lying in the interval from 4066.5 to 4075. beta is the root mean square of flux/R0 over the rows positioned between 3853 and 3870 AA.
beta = 0.7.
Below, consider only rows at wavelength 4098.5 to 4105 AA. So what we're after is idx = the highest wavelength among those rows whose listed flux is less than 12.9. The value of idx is 4102.72 AA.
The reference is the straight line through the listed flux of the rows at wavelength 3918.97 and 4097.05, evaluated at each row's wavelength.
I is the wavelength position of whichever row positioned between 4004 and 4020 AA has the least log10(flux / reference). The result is 4005.64 AA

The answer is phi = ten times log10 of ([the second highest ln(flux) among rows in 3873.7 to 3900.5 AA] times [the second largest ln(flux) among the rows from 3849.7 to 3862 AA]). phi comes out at 8.22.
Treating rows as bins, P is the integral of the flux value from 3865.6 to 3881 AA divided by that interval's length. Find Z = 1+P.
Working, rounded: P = 11.7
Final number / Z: 12.7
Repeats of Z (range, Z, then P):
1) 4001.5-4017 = 16.7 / 15.7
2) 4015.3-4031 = 17.1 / 16.1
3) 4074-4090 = 17.5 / 16.5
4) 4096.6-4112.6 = 16.5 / 15.5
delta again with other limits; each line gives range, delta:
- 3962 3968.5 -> 3.7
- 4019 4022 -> 9.9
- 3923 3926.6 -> 6.6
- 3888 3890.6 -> 6.4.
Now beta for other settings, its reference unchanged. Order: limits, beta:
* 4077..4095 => 1.1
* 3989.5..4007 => 0.9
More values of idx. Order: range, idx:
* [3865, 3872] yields 3871.43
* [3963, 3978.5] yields 3977.15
